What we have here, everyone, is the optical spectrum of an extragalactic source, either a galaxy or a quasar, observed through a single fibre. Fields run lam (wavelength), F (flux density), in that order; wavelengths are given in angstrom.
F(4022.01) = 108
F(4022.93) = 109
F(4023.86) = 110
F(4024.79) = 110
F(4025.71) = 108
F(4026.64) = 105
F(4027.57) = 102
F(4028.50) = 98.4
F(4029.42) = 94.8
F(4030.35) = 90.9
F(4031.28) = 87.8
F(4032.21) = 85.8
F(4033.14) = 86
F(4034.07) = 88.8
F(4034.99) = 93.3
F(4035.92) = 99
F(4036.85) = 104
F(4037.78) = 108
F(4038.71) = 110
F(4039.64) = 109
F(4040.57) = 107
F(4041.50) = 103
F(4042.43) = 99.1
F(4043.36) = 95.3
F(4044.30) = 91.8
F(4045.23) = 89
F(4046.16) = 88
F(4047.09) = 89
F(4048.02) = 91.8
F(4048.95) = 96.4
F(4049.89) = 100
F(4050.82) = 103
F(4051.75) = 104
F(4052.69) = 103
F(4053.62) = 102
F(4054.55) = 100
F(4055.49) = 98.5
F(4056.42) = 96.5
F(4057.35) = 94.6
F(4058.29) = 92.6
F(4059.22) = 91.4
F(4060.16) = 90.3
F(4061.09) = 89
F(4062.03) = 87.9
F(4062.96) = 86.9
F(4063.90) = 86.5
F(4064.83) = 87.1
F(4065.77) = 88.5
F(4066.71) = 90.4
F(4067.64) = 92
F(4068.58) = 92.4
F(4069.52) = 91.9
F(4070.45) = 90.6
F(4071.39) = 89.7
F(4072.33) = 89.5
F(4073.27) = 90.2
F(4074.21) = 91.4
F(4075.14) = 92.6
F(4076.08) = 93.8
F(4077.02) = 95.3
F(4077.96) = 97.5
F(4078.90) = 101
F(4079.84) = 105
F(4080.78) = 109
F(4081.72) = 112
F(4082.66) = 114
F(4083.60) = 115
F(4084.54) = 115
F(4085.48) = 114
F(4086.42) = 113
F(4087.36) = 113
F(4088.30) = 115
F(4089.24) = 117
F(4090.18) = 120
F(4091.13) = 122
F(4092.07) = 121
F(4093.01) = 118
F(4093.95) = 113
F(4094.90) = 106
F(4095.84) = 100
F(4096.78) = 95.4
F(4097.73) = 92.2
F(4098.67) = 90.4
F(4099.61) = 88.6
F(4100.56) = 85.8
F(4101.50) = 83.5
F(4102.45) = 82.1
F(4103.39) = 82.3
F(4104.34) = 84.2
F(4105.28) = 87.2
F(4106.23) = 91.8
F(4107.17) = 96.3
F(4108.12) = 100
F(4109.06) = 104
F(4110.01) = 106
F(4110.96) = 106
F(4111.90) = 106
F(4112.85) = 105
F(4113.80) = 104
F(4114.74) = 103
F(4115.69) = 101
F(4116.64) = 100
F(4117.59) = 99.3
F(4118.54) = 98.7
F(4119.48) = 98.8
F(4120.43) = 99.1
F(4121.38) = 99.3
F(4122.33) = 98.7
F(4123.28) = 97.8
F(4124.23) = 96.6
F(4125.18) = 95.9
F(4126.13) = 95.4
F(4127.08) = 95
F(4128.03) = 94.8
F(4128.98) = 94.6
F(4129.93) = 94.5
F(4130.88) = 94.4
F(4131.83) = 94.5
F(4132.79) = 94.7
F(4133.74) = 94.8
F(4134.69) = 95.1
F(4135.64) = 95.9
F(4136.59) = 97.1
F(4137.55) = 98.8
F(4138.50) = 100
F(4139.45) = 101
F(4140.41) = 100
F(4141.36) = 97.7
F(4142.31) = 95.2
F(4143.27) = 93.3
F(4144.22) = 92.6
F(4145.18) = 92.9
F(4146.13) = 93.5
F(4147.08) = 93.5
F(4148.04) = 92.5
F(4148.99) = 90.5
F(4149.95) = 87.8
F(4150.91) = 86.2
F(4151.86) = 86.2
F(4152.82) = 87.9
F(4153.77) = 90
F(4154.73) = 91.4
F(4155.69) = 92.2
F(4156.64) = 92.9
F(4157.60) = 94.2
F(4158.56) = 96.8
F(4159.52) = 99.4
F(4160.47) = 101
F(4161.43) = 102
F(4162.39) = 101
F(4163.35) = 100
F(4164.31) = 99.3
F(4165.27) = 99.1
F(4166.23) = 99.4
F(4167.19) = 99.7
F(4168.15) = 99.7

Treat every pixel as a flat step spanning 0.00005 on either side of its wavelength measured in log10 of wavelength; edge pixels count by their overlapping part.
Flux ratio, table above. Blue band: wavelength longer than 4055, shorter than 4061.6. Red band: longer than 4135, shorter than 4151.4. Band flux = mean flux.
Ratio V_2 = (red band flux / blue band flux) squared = 1.03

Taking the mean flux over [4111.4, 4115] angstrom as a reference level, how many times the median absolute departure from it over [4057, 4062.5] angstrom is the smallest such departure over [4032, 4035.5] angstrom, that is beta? 0.8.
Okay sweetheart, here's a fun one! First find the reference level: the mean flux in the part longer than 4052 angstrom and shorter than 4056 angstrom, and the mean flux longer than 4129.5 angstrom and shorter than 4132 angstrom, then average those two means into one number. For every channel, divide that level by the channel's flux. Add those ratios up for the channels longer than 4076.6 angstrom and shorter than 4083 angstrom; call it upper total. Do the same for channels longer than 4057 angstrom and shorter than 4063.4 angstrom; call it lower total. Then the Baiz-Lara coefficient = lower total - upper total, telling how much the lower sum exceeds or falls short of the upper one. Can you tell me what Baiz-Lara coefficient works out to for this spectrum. 1.0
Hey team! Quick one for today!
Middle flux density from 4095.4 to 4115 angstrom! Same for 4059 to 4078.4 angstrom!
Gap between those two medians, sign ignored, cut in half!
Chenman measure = 2.5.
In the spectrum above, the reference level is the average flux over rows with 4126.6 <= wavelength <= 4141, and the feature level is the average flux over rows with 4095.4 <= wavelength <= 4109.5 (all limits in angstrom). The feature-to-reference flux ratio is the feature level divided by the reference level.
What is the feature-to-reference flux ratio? 0.94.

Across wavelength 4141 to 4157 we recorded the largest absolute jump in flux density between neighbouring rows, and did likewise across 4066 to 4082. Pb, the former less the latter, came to -1.3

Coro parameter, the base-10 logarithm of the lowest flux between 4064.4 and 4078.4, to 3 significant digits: 1.94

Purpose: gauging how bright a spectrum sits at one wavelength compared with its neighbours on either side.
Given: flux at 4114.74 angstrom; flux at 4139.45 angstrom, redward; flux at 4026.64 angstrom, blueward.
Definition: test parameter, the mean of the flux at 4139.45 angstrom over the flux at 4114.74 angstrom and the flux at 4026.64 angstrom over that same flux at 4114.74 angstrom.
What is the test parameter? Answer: 1.00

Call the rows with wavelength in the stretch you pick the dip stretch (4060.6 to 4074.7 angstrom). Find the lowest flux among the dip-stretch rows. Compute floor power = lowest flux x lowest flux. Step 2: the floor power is 7482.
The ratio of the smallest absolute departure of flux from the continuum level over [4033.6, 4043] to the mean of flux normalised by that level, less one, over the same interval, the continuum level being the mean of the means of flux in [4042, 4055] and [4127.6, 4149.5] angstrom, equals 41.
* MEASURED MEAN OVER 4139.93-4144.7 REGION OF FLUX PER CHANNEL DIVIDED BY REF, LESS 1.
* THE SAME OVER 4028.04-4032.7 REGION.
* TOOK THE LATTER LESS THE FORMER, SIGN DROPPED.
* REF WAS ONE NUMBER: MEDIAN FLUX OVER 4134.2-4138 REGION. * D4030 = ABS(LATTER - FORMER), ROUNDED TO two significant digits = 0.044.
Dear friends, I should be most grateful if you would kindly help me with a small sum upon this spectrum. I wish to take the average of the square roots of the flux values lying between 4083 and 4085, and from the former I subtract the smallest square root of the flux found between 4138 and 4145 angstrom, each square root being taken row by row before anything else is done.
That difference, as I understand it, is 1.10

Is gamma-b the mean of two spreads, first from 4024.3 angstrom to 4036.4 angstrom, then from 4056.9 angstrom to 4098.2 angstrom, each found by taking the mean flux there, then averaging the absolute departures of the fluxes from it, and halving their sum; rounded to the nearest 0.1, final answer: 8.8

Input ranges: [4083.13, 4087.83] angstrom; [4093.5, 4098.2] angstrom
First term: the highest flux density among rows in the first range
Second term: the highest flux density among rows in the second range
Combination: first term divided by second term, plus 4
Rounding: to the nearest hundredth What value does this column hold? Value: 5.02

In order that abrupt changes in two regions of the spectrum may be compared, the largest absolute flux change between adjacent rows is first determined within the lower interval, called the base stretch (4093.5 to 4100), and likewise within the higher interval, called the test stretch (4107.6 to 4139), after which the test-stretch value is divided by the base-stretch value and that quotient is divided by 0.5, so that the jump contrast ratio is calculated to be 1.1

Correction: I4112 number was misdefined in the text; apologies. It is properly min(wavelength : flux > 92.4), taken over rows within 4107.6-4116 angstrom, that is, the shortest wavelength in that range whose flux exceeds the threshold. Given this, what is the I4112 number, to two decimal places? 4108.12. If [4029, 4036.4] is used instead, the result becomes 4029.42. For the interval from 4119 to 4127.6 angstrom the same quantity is 4119.48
